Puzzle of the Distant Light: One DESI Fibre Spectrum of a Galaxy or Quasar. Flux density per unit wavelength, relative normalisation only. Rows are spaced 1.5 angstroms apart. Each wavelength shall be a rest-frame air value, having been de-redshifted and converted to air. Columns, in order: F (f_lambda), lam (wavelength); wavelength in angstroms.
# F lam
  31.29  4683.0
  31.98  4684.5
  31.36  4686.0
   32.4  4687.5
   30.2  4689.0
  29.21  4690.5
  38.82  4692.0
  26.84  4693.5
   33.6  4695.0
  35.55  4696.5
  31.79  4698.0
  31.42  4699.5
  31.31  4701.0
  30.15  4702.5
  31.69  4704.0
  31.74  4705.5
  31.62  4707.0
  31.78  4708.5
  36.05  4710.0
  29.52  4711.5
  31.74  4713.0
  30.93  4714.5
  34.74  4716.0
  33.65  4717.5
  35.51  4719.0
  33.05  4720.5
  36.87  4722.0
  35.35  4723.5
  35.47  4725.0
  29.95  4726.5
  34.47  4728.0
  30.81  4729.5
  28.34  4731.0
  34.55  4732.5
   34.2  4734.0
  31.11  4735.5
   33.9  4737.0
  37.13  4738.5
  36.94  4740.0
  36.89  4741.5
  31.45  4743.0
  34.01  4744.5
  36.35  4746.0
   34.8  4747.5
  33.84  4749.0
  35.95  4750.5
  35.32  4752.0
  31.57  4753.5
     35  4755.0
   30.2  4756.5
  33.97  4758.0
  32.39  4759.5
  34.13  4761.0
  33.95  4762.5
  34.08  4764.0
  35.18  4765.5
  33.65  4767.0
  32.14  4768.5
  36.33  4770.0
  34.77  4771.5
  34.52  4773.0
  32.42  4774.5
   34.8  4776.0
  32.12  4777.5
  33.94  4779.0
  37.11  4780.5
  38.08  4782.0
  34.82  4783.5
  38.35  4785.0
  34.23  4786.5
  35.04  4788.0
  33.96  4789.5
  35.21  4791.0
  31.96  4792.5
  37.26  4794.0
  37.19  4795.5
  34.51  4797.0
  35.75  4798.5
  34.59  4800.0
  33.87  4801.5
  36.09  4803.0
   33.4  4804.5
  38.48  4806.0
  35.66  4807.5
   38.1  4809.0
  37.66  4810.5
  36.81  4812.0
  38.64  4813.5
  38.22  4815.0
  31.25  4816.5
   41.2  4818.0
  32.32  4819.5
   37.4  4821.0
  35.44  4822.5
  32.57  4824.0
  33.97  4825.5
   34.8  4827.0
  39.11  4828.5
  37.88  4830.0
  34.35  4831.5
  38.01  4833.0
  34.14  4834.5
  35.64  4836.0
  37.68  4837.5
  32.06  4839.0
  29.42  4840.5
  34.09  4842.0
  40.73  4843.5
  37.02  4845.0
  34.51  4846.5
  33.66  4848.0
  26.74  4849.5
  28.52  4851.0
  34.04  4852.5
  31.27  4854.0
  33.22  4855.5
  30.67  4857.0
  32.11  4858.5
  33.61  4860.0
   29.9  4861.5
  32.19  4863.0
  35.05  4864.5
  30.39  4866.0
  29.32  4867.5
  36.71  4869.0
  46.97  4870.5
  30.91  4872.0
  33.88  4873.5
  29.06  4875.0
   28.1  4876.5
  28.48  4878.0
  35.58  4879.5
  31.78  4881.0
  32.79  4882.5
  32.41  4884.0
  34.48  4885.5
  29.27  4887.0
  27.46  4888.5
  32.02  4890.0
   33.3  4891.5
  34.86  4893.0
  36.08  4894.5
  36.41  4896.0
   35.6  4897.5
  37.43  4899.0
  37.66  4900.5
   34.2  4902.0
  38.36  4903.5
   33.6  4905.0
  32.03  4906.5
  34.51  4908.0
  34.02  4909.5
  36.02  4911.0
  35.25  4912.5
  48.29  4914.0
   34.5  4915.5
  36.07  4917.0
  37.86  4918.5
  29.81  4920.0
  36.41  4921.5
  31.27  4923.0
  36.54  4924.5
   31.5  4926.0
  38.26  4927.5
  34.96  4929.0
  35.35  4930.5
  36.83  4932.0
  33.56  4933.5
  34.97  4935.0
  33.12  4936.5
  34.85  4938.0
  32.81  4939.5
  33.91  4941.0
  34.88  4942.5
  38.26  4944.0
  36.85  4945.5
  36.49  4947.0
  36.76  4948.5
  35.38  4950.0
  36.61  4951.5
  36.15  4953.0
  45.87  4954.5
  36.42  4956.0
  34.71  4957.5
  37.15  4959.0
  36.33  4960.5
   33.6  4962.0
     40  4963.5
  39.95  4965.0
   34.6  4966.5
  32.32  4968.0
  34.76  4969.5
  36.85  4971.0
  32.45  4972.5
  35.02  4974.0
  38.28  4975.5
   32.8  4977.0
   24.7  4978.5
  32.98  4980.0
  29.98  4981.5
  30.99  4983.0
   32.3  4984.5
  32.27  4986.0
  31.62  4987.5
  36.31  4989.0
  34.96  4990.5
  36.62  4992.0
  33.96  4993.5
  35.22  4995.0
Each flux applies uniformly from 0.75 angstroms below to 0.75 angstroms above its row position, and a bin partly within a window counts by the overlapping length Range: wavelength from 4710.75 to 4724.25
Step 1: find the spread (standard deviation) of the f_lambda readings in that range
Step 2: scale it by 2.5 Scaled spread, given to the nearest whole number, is 6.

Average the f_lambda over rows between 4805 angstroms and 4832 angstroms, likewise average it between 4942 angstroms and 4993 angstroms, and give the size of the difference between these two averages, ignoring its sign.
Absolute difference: 1.17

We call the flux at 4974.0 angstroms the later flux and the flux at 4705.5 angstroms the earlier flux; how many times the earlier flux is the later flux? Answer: 1.10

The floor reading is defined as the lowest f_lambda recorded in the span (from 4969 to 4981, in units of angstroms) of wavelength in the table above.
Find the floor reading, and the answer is 24.7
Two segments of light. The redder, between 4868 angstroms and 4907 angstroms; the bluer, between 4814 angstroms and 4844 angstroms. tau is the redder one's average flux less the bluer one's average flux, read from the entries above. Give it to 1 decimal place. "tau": -1.7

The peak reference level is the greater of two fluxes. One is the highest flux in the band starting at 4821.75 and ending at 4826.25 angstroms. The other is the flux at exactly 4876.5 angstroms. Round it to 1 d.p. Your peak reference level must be 35.4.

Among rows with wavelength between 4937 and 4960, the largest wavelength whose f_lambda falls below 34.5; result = 4941.0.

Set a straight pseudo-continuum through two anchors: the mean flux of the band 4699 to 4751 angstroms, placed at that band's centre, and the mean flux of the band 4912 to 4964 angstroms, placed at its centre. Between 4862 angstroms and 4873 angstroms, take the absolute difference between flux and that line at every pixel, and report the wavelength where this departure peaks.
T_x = 4870.5 angstroms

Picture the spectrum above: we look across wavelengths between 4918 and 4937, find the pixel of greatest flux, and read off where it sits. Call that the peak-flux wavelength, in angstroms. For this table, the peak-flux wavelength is 4927.5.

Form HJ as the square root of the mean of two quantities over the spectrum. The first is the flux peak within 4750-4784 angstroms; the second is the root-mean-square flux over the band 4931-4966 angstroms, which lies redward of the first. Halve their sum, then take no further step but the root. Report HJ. 6.10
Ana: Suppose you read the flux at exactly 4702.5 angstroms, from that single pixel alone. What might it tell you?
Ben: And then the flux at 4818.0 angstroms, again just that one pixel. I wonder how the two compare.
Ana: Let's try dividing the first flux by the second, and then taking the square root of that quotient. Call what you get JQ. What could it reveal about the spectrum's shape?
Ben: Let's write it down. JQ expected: 0.86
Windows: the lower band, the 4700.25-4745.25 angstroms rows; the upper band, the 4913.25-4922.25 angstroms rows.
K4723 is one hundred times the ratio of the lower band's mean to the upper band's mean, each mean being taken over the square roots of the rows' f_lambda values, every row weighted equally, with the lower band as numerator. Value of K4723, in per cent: 94.7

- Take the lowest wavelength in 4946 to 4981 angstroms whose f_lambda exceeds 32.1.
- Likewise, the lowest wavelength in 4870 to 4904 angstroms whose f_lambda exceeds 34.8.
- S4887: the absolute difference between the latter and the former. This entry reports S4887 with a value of 76.5 angstroms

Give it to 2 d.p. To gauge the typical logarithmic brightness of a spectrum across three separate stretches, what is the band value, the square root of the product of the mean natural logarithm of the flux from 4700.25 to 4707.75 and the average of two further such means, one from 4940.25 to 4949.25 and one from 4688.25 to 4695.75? 3.48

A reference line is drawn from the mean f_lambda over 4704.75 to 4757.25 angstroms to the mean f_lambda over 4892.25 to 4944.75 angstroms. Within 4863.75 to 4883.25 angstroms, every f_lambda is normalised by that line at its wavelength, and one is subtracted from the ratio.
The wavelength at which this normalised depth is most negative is 4876.5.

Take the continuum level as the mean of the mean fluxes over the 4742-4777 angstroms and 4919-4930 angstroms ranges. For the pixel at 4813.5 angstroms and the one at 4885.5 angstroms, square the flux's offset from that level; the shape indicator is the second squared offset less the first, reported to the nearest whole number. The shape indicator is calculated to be -21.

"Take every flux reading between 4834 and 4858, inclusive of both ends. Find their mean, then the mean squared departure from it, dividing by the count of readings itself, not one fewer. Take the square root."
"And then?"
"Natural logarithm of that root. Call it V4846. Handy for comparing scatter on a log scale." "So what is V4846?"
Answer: 1.2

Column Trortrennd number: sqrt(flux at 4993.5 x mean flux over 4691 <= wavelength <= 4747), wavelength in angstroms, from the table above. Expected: 33.6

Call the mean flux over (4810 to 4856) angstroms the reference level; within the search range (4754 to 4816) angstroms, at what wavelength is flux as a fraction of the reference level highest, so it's 4813.5 angstroms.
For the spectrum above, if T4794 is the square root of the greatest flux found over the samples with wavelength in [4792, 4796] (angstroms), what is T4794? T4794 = 6.10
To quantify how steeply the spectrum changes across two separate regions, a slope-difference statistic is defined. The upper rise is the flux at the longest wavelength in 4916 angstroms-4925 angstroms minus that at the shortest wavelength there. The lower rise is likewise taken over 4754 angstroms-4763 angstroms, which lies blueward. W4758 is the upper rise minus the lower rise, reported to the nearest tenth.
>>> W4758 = 1.5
